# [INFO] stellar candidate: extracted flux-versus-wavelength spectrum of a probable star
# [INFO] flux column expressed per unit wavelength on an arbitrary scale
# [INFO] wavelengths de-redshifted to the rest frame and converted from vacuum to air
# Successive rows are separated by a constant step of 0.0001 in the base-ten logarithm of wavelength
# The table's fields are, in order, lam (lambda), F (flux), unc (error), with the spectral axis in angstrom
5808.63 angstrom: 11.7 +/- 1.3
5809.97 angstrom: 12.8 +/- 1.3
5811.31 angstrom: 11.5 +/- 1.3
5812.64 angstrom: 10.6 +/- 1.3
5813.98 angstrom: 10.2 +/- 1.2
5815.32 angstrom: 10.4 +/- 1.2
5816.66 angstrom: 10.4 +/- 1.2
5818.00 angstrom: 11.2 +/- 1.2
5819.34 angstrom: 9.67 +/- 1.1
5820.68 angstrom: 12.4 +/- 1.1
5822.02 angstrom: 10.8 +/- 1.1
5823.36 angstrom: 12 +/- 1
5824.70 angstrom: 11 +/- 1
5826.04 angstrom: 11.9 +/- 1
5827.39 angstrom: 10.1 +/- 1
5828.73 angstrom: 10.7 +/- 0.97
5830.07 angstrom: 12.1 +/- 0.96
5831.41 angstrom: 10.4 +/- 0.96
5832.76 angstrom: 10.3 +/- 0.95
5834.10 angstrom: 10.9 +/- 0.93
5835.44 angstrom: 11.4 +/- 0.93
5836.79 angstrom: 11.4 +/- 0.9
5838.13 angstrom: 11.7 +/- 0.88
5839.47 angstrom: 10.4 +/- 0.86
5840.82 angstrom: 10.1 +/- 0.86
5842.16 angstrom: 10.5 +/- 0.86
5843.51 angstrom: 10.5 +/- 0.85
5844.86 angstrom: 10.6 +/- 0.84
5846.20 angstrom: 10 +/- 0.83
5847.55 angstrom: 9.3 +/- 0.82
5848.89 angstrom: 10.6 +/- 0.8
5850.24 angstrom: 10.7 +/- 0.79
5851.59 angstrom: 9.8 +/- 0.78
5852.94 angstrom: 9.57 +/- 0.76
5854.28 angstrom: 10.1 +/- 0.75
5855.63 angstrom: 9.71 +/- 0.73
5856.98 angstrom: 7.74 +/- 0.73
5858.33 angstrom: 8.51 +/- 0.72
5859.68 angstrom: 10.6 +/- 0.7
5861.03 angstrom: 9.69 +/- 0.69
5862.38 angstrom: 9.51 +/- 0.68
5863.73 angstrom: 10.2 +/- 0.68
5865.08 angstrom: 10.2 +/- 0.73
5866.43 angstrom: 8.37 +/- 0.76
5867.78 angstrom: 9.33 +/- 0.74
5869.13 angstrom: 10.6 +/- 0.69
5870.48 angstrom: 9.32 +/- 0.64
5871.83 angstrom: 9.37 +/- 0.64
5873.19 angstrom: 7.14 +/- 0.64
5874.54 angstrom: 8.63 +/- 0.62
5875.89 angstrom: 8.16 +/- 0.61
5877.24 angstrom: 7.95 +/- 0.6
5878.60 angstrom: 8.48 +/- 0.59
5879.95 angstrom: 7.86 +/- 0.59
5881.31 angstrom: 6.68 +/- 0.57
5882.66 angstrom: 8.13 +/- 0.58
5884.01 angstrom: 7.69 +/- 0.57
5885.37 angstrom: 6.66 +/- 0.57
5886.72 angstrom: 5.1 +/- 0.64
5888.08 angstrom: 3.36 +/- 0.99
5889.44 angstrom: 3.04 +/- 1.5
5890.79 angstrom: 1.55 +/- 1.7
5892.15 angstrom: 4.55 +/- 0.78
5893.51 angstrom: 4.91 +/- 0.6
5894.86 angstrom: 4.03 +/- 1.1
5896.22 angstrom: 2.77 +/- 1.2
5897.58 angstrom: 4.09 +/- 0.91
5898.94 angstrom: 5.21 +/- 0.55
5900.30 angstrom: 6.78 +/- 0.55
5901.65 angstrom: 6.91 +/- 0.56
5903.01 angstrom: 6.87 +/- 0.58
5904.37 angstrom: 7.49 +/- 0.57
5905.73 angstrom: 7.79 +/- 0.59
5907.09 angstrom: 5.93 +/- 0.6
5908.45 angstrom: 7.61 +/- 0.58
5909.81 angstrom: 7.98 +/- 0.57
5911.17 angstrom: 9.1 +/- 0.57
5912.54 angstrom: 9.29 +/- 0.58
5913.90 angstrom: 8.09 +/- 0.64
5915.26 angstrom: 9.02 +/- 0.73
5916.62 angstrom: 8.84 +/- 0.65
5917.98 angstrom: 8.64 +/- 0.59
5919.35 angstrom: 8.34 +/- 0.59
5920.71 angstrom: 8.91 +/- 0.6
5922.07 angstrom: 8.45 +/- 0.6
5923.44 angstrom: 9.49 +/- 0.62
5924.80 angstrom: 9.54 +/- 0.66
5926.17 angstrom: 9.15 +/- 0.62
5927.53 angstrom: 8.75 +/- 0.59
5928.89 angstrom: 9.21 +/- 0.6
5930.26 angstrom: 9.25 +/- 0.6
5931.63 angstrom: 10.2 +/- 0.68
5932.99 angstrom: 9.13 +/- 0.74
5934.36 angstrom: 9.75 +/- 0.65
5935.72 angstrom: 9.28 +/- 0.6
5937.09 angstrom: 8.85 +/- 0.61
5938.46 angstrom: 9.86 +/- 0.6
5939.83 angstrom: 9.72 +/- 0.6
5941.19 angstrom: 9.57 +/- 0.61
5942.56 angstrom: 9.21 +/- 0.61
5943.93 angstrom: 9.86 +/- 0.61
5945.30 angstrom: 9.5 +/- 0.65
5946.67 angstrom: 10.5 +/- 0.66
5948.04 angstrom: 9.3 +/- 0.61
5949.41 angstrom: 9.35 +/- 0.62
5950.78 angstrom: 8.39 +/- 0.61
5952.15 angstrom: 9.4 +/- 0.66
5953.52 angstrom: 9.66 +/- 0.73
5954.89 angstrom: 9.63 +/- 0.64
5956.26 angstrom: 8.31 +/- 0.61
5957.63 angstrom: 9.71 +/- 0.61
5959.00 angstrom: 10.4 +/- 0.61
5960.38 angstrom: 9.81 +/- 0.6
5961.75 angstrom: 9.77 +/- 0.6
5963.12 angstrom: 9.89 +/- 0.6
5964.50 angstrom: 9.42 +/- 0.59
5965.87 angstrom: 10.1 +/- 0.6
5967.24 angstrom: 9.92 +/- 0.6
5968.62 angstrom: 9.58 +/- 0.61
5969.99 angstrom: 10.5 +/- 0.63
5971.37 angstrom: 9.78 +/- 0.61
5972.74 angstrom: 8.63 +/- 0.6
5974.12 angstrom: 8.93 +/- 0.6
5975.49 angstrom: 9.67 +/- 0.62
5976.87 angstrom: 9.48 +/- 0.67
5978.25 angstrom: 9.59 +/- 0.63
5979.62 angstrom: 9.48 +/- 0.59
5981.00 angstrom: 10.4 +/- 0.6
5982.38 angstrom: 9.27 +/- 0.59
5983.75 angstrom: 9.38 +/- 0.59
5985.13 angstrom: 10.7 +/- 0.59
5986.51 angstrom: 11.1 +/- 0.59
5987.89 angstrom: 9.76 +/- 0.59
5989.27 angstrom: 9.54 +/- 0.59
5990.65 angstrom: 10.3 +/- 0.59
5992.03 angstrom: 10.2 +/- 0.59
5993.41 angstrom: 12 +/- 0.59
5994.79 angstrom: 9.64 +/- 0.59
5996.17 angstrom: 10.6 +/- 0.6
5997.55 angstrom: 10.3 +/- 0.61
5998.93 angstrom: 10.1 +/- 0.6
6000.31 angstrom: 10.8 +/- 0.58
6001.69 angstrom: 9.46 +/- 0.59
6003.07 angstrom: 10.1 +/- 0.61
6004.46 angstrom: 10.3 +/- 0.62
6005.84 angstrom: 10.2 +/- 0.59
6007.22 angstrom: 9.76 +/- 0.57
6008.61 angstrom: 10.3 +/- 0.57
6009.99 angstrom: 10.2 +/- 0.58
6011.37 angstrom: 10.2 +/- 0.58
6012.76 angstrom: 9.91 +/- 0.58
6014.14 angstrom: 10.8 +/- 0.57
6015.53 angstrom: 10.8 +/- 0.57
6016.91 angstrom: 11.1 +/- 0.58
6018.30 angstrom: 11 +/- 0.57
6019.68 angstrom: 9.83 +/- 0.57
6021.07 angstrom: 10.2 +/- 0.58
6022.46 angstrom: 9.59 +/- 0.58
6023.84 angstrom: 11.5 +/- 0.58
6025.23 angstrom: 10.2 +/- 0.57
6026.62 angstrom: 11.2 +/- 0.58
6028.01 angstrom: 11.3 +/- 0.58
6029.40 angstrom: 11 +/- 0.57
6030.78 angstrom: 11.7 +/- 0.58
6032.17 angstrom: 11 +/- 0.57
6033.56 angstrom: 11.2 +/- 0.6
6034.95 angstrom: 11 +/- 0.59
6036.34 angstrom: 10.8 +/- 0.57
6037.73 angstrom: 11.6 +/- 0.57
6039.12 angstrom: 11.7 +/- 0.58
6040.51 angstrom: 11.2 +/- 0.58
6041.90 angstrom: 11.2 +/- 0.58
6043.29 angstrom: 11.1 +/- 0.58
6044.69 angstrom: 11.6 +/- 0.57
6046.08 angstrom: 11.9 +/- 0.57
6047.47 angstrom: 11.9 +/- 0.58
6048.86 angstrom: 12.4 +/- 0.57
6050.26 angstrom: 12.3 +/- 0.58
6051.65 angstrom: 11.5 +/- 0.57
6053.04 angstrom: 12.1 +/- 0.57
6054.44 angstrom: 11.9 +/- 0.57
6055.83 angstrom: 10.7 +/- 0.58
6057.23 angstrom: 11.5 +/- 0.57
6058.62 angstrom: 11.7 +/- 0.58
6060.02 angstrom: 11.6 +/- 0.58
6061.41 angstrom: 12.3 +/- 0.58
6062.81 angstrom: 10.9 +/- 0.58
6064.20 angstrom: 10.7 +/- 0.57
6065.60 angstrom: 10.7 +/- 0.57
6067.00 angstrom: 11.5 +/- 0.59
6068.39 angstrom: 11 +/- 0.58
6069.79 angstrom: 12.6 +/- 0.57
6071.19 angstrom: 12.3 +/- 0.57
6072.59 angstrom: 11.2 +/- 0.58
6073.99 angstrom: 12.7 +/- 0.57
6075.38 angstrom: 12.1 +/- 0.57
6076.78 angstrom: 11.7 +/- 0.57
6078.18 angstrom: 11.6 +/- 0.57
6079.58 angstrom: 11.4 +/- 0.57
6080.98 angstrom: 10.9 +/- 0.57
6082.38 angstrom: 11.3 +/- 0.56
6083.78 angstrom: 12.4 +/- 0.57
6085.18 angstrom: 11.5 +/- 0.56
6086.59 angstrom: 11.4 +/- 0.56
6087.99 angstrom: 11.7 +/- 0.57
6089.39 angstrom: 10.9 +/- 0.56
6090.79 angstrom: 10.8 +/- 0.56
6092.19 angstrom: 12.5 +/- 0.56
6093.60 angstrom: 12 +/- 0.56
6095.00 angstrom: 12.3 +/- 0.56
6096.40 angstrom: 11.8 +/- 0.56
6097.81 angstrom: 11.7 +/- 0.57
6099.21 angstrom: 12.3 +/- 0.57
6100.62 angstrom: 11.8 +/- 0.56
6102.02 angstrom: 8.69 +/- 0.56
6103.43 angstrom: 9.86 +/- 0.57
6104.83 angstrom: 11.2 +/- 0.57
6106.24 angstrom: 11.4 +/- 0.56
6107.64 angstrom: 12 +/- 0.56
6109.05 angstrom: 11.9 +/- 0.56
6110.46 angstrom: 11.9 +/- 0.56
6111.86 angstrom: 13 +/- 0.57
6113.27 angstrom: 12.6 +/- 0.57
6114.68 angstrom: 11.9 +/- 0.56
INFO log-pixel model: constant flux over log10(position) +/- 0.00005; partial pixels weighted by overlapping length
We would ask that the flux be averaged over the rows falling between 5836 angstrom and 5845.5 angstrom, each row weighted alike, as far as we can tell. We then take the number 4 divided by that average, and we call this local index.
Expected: 0.372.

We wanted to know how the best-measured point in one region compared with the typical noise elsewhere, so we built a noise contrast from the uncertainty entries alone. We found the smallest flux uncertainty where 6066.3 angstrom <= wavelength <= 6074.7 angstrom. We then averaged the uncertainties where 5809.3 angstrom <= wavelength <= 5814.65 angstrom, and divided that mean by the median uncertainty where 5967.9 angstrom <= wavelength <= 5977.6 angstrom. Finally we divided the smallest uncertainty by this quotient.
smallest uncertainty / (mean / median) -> 0.27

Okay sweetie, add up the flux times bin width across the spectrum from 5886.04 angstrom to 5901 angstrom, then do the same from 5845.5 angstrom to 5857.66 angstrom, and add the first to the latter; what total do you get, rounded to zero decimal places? 180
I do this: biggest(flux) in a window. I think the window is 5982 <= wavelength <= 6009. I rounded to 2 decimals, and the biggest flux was 12.00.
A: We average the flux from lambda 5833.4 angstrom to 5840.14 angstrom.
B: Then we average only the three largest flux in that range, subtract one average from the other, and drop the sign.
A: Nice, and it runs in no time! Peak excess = 0.3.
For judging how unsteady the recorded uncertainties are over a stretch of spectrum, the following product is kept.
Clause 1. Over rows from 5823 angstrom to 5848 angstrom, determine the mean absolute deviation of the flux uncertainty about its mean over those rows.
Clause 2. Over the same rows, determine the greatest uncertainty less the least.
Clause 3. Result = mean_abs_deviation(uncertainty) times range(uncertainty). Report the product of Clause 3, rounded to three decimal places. 0.010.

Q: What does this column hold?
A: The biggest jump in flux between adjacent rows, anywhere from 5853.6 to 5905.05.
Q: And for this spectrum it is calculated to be 3.0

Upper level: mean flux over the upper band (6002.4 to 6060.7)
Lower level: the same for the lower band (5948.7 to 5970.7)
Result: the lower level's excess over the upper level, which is -1.4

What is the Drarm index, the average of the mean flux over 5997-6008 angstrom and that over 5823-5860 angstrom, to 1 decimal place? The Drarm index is 10.3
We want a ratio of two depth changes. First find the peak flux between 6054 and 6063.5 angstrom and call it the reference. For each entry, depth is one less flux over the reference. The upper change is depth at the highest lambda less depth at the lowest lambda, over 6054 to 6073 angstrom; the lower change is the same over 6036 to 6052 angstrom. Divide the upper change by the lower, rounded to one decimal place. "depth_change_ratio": -1.0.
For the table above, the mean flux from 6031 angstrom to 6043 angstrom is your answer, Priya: 11.2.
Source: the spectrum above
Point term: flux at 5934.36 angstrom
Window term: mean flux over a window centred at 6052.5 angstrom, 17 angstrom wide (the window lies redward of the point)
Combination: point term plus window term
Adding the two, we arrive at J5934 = 21.5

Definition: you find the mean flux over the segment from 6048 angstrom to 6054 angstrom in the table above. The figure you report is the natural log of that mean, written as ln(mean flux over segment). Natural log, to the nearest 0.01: 2.49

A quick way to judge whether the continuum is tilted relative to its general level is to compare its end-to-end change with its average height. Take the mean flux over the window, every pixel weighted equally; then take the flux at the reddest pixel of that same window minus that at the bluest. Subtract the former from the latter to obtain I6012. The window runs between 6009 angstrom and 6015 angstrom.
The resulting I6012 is -9.7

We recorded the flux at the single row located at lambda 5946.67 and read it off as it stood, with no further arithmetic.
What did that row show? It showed 10.5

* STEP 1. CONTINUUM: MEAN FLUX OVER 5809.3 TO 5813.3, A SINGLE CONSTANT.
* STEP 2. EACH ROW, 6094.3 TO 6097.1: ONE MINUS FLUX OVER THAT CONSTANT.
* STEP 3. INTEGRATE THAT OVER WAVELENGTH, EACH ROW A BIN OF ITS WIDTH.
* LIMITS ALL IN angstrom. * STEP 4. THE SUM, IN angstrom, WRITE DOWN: -0.10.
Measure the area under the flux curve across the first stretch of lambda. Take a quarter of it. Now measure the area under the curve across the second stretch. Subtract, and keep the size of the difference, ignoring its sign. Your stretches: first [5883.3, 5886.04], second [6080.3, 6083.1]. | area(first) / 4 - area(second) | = 26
